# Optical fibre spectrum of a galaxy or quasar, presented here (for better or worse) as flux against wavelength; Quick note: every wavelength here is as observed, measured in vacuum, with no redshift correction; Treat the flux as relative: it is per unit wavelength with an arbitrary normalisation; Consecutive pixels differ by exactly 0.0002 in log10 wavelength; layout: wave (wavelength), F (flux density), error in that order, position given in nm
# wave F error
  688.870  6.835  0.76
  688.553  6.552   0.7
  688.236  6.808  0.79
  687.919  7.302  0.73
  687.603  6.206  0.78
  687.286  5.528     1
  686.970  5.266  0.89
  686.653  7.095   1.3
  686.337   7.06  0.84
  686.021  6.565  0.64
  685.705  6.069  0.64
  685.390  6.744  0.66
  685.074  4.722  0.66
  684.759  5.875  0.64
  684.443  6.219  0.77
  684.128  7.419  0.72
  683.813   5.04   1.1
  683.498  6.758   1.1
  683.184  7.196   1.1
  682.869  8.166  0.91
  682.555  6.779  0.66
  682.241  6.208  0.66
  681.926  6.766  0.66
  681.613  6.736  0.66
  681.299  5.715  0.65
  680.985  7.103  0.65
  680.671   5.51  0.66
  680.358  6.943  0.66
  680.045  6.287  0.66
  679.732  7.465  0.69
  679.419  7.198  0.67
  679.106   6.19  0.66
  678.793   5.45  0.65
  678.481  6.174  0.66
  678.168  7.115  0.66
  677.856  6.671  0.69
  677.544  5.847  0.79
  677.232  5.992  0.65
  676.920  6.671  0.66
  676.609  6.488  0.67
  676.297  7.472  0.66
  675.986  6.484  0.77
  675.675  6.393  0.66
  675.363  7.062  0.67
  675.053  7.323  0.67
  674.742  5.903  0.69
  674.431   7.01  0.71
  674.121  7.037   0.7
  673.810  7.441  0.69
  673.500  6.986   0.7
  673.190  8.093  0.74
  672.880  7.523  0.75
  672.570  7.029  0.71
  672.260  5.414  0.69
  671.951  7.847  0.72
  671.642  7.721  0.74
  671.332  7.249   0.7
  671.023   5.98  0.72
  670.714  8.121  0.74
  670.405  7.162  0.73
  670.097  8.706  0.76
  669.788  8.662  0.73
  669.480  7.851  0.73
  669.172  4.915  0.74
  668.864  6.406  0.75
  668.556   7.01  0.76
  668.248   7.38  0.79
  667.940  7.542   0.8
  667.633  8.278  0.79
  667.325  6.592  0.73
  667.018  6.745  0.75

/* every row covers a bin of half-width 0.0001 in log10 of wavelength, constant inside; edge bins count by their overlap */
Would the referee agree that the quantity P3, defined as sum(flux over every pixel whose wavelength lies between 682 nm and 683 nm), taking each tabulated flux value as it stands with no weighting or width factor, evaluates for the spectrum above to 21.2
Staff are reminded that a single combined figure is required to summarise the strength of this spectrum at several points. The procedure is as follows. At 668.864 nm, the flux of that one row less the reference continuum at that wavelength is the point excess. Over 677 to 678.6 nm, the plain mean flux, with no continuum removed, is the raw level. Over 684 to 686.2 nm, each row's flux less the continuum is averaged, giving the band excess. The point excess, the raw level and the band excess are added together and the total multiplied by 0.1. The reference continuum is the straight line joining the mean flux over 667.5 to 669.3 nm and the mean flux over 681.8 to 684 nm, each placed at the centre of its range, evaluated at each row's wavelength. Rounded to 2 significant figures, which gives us 0.54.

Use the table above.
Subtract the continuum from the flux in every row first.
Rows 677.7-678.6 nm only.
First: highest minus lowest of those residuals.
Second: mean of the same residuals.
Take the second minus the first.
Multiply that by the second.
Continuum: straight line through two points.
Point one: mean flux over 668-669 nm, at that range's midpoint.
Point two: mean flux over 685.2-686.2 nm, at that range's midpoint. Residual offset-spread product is 0.0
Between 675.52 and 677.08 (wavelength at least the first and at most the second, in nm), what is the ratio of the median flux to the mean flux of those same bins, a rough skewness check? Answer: 0.97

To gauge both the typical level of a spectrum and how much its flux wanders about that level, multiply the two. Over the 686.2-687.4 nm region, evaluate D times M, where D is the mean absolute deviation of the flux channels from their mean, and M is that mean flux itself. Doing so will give 5.2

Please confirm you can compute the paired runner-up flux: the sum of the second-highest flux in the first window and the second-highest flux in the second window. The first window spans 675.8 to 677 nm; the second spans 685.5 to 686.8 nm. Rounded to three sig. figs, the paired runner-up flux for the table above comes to 13.7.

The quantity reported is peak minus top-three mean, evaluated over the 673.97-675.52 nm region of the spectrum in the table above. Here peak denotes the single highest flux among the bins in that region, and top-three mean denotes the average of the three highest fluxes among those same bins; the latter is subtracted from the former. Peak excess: 0.18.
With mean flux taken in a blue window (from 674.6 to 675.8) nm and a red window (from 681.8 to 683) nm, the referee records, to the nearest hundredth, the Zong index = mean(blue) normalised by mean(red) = 0.96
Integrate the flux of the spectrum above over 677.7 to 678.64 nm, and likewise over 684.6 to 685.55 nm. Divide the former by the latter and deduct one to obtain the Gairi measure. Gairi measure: 0.14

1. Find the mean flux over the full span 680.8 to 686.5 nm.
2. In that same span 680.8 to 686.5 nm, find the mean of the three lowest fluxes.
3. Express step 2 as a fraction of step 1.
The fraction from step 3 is 0.793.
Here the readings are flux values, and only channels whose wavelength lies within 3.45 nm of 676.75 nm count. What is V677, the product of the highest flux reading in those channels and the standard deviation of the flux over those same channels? 4.3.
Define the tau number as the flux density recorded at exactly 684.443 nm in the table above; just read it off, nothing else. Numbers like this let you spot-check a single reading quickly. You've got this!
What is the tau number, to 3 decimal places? 6.219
